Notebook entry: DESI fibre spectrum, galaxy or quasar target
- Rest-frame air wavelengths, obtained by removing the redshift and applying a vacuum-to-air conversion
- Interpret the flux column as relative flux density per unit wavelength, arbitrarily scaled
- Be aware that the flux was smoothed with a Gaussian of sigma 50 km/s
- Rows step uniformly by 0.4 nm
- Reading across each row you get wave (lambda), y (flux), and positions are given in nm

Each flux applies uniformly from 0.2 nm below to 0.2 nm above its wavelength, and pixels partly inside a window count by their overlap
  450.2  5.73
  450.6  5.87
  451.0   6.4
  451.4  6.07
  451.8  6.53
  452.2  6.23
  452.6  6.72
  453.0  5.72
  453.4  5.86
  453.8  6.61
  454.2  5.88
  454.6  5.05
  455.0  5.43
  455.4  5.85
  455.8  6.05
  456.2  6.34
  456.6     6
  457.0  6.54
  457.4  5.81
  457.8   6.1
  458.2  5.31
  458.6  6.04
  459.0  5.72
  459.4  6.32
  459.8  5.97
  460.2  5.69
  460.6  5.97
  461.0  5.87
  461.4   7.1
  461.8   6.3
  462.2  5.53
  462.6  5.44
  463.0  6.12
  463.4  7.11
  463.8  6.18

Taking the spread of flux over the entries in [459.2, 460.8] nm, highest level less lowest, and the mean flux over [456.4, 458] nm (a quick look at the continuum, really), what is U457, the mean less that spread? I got 5.5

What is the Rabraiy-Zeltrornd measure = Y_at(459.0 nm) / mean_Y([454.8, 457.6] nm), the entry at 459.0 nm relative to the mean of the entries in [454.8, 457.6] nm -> 0.95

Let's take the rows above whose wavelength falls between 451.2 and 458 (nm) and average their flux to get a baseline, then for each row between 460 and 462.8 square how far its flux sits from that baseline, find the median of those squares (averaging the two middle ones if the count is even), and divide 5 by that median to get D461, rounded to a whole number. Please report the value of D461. 39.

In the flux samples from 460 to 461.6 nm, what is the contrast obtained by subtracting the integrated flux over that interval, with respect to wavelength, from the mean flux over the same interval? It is -4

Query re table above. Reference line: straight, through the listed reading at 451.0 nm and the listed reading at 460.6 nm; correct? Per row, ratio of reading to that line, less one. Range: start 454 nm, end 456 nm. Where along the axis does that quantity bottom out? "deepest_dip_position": 454.6 nm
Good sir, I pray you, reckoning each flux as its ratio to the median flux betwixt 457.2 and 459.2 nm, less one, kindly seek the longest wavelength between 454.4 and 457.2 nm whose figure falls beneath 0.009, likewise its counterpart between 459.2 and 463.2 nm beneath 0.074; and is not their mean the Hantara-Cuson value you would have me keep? 459.20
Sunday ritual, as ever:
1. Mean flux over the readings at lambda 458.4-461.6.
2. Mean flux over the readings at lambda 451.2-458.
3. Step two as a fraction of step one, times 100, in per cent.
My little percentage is 99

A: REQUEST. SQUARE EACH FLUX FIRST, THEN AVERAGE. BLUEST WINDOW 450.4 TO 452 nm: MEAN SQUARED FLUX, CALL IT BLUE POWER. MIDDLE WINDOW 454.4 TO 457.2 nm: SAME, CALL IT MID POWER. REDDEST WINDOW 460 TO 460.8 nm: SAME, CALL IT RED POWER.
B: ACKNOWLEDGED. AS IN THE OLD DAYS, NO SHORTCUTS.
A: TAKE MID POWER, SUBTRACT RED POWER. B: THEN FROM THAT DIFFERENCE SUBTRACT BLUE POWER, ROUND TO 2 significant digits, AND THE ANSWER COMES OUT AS -38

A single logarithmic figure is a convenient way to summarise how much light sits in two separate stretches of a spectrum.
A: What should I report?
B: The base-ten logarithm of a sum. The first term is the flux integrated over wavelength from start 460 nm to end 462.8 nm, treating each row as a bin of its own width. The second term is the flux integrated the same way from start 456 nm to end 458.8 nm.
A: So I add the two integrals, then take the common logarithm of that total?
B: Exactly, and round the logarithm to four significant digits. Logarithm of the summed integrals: 1.527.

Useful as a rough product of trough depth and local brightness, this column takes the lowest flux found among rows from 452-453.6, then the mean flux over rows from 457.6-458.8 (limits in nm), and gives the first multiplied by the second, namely 33.3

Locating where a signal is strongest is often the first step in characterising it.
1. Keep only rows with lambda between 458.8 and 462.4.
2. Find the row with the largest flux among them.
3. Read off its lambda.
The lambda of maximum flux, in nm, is 461.4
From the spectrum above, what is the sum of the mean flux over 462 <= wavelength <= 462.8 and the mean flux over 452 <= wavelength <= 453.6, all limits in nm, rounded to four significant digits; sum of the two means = 11.62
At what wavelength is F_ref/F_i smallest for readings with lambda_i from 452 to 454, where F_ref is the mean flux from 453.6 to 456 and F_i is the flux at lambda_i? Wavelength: 452.6 nm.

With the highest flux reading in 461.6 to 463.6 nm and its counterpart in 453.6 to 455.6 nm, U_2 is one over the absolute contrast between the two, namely 2.0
